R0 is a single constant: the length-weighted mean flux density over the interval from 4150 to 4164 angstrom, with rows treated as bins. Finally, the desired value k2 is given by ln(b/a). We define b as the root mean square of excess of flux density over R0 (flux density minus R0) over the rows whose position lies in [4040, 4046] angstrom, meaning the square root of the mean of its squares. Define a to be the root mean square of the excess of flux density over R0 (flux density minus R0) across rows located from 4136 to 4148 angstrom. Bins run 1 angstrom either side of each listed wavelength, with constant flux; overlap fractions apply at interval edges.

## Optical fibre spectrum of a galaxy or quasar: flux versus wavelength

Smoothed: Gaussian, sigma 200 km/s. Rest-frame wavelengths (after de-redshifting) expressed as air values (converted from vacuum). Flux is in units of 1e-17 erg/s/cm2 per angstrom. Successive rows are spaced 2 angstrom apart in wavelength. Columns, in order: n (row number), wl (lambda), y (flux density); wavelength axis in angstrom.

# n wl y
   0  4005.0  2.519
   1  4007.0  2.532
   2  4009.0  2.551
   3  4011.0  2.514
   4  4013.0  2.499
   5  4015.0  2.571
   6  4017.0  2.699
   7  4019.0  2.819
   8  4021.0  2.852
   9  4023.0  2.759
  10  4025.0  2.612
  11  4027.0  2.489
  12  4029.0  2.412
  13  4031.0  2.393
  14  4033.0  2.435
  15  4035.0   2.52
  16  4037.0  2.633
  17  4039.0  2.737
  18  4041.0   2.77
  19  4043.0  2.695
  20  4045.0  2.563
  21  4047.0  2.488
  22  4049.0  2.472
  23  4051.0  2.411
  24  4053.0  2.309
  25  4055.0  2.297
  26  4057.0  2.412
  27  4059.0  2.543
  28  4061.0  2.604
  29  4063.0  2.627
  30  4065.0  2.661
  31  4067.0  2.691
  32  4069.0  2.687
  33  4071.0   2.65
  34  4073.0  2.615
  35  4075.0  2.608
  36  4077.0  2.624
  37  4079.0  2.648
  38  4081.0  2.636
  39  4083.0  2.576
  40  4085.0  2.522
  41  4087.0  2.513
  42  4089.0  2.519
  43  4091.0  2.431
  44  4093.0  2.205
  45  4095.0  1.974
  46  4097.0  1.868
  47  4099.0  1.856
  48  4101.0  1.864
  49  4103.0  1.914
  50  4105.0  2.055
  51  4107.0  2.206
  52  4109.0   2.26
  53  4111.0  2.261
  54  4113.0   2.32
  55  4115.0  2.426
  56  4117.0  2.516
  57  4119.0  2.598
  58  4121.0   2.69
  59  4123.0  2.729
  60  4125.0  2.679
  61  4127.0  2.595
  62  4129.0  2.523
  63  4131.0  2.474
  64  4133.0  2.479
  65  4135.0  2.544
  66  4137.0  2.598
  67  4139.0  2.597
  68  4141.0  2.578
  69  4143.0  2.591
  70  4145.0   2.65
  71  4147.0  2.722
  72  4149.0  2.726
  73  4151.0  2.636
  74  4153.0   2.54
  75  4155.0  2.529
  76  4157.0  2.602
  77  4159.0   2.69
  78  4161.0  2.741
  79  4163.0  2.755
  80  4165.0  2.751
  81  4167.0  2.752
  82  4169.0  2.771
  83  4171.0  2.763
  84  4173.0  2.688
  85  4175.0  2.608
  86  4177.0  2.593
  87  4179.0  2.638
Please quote 0.55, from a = 0.053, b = 0.09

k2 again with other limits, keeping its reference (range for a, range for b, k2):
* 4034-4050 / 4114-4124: 0.08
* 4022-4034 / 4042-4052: -0.17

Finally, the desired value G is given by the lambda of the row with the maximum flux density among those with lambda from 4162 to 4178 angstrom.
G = 4169.0 angstrom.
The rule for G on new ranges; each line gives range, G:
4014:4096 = 4021.0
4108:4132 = 4123.0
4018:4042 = 4021.0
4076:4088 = 4079.0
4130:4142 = 4137.0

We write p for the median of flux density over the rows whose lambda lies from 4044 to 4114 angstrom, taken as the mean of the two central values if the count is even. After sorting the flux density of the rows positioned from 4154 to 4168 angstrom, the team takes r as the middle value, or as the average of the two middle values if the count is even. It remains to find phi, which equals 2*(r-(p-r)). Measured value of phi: 5.99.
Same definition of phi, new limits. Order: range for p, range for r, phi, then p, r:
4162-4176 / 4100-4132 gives 4.30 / 2.75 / 2.45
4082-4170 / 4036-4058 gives 4.87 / 2.54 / 2.49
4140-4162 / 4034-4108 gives 4.82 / 2.64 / 2.52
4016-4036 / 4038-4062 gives 4.93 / 2.57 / 2.52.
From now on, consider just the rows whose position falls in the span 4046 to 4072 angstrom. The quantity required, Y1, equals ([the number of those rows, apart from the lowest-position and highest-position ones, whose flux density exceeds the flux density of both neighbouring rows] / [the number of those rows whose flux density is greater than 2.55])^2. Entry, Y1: 0.028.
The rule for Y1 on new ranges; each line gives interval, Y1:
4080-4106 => 0.250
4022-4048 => 0.020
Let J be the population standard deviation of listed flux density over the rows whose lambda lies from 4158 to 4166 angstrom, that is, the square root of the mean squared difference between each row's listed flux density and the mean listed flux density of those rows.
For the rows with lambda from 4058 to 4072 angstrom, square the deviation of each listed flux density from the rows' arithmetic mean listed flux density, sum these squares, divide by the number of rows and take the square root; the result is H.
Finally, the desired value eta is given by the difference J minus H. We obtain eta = -0.02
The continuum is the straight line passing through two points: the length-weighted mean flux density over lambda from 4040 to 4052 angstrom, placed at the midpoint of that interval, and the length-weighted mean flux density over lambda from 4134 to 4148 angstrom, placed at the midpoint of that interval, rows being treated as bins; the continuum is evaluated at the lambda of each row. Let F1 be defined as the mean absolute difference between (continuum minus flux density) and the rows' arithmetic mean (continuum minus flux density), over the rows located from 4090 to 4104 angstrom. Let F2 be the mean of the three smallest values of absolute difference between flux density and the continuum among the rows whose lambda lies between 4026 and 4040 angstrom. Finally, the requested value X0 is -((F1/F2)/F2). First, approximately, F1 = 0.174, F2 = 0.06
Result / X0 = -48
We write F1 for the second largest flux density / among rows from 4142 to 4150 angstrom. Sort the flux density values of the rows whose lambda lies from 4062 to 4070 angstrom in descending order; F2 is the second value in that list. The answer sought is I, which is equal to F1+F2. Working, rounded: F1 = 2.722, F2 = 2.687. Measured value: 5.41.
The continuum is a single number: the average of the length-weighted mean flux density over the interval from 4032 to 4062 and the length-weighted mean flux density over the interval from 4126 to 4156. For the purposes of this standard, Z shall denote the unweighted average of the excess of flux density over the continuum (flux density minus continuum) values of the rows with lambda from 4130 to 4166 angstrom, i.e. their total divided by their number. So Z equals 0.07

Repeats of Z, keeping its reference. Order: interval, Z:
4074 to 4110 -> -0.26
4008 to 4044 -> 0.05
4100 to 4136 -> -0.16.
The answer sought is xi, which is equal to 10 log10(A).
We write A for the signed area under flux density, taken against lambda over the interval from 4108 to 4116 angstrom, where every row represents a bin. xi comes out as 13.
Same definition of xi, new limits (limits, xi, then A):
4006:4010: 10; 10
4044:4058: 15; 34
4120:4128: 13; 21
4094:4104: 13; 19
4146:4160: 16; 37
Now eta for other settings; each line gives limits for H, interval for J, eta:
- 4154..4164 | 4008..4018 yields -0.02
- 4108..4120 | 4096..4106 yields -0.05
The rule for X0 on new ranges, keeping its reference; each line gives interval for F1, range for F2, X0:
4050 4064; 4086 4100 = -11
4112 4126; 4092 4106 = 0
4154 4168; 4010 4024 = -54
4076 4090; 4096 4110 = 0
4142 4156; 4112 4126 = -22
